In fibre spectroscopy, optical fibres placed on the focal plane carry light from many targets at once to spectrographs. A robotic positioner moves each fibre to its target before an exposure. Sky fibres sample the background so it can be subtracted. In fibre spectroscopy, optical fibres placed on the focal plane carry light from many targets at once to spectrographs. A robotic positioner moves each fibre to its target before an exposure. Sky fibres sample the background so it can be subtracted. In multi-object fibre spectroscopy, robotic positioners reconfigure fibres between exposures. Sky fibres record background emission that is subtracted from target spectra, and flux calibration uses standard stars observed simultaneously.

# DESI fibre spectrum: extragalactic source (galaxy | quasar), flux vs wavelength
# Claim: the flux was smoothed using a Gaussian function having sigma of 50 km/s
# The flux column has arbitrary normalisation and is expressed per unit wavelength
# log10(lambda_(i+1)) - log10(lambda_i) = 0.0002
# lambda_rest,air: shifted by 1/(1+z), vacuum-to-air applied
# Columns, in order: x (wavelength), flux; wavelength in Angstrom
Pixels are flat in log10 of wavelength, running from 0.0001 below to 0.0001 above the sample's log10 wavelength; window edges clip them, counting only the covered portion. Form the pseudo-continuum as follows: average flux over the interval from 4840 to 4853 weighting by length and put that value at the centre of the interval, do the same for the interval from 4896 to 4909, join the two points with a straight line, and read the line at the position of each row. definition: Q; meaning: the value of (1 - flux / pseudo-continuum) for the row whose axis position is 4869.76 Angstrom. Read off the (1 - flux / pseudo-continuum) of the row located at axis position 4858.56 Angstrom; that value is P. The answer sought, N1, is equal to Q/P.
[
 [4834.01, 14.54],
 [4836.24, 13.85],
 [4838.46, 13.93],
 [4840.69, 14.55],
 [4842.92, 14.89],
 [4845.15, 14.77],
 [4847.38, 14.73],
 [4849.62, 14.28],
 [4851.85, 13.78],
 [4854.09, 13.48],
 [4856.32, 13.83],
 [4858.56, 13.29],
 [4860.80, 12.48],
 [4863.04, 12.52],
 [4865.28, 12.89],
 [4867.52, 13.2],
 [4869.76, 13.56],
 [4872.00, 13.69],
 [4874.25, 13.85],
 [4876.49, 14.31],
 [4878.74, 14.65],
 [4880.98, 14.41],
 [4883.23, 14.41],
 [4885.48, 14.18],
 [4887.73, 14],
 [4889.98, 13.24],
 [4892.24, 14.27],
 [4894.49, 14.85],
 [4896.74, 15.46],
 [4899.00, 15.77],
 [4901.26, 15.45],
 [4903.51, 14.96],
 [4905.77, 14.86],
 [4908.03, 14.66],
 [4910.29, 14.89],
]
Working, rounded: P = 0.09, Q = 0.08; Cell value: 0.9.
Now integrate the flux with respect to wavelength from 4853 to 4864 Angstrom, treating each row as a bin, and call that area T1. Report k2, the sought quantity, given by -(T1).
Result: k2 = -144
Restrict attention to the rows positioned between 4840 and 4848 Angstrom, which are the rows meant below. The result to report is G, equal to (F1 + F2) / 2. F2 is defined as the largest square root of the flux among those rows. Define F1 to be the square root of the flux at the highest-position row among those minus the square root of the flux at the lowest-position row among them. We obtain 1.94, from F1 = 0.02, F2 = 3.86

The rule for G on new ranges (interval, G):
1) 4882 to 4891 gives 1.82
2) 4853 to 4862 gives 1.79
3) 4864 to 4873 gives 1.90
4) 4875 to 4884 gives 1.92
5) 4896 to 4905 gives 1.95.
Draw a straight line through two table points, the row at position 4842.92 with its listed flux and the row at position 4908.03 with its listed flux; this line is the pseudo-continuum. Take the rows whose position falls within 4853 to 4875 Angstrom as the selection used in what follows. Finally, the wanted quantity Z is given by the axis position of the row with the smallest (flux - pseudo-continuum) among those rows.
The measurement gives 4860.80 Angstrom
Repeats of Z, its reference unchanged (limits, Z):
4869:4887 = 4869.76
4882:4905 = 4889.98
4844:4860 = 4858.56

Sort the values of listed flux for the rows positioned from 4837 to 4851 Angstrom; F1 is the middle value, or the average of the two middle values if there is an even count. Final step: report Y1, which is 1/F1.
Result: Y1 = 0.0683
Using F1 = 14.6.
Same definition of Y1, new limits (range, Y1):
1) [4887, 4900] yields 0.0687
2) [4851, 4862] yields 0.0742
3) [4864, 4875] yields 0.0737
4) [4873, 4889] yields 0.0699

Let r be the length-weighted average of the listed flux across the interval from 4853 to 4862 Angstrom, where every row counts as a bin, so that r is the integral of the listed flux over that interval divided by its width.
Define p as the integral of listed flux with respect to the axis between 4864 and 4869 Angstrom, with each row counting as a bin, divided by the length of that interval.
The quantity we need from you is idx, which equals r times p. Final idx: 173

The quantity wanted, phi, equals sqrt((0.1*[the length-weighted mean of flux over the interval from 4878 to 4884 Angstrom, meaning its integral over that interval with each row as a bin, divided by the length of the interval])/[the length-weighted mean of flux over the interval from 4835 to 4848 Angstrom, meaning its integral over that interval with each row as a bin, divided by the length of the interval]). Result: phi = 0.317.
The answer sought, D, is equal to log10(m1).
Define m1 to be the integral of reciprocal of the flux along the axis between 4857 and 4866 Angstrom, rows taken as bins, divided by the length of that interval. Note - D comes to -1.11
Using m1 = 0.0779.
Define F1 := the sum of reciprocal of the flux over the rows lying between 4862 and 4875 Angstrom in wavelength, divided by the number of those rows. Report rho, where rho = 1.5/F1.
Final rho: 19.9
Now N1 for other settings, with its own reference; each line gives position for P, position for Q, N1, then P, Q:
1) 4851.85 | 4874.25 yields 1.2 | 0.05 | 0.07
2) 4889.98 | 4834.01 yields -0.1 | 0.12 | -0.01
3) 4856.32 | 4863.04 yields 2.8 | 0.05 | 0.15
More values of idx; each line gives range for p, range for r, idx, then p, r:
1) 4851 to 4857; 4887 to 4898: 197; 13.7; 14.4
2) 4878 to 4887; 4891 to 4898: 214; 14.4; 14.8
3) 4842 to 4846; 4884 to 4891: 205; 14.8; 13.8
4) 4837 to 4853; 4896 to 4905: 222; 14.4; 15.4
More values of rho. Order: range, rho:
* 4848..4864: 20.0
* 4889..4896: 21.1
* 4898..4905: 23.1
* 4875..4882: 21.7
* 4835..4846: 21.6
